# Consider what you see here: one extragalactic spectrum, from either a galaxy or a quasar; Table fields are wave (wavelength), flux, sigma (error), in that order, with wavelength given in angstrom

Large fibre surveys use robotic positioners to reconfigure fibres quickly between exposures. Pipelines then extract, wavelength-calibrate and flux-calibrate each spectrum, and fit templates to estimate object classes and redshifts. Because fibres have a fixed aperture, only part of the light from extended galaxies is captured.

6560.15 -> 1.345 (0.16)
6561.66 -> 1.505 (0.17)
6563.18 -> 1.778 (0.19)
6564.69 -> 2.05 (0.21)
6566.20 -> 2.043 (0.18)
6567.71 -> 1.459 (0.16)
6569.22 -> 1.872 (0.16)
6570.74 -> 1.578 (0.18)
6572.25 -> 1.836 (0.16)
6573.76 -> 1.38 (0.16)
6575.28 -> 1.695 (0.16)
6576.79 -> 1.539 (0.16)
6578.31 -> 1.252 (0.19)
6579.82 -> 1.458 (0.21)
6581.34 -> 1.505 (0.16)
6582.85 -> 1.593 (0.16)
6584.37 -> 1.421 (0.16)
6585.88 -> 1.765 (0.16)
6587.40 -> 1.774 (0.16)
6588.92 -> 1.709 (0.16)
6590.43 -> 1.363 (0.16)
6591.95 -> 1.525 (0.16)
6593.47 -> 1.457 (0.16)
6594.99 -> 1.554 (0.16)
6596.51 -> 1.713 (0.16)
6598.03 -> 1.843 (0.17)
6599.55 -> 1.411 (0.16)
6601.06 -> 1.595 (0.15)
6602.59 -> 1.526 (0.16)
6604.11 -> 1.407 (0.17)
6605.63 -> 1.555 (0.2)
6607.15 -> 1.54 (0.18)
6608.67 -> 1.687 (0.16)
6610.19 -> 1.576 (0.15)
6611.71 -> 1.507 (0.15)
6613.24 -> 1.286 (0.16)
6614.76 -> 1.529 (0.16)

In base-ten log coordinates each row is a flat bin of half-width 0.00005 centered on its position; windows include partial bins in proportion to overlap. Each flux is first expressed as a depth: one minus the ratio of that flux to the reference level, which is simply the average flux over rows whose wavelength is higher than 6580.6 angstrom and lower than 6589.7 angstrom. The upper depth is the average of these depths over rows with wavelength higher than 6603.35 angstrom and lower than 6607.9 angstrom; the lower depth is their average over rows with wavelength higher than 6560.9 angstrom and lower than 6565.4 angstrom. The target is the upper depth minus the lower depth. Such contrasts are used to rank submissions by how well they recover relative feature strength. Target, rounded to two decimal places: 0.17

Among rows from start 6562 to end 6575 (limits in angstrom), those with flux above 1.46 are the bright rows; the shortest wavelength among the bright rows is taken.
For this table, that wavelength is 6563.18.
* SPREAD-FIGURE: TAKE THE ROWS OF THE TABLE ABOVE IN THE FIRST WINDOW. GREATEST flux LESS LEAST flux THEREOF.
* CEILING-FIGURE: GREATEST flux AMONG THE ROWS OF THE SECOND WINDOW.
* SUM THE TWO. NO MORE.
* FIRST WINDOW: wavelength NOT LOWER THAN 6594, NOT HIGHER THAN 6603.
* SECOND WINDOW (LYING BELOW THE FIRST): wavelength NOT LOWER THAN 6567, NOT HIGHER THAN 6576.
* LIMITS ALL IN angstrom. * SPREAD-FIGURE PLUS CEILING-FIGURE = 2.30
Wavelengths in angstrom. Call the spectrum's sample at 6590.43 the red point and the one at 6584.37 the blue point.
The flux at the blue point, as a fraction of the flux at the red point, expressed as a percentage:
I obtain 104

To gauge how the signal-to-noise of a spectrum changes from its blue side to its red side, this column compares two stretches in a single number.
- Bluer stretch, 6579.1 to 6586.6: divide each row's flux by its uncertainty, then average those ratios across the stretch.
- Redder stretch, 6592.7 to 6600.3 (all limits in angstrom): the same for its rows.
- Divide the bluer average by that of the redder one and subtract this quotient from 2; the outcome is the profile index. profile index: 1.06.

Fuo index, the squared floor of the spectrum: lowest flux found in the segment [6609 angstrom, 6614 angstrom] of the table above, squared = 1.7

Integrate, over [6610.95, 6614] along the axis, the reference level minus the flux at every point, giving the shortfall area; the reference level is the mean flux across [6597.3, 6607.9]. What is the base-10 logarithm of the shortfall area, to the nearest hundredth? -0.32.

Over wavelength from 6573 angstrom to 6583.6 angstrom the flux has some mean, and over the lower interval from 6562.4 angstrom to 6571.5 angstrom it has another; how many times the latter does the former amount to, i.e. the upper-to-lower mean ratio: 0.83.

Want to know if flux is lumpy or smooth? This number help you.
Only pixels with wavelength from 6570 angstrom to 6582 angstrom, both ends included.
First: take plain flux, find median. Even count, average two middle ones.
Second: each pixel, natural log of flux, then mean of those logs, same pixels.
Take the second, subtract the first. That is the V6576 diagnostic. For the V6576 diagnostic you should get -1.10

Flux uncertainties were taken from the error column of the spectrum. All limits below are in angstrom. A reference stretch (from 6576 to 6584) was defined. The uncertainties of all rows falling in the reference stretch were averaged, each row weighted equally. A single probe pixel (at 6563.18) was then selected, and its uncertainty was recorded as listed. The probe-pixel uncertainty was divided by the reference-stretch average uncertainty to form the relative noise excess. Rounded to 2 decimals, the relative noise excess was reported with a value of 1.08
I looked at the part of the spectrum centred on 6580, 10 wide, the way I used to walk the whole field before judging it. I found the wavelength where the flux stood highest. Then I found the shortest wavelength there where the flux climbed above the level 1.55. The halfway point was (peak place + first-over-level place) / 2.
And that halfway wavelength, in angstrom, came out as 6575.3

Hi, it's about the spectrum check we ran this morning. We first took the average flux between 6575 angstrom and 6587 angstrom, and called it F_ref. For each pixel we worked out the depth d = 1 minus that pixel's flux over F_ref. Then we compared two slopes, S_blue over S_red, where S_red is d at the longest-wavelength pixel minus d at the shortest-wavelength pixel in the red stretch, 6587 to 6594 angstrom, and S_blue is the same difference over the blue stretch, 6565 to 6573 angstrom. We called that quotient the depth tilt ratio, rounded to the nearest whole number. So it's 1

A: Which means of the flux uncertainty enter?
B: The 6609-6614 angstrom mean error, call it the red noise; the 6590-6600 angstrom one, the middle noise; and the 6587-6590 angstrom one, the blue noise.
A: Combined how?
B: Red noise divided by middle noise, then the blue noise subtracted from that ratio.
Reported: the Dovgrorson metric 0.79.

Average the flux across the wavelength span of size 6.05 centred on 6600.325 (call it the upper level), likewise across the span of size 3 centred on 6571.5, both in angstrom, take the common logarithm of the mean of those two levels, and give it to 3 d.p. 0.218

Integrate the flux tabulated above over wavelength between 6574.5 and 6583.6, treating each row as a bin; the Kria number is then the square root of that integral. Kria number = 3.70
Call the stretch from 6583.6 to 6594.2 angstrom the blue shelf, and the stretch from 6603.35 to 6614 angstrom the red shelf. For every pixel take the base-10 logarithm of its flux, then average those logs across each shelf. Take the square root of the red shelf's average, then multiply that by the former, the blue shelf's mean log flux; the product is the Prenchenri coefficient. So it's 0.082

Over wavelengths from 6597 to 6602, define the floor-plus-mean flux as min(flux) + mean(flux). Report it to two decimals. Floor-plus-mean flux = 3.03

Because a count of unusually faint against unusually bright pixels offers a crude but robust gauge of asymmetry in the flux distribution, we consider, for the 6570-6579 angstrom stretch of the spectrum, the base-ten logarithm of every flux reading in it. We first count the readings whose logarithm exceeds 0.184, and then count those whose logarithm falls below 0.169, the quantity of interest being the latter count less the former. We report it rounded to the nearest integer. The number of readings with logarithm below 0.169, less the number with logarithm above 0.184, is -2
